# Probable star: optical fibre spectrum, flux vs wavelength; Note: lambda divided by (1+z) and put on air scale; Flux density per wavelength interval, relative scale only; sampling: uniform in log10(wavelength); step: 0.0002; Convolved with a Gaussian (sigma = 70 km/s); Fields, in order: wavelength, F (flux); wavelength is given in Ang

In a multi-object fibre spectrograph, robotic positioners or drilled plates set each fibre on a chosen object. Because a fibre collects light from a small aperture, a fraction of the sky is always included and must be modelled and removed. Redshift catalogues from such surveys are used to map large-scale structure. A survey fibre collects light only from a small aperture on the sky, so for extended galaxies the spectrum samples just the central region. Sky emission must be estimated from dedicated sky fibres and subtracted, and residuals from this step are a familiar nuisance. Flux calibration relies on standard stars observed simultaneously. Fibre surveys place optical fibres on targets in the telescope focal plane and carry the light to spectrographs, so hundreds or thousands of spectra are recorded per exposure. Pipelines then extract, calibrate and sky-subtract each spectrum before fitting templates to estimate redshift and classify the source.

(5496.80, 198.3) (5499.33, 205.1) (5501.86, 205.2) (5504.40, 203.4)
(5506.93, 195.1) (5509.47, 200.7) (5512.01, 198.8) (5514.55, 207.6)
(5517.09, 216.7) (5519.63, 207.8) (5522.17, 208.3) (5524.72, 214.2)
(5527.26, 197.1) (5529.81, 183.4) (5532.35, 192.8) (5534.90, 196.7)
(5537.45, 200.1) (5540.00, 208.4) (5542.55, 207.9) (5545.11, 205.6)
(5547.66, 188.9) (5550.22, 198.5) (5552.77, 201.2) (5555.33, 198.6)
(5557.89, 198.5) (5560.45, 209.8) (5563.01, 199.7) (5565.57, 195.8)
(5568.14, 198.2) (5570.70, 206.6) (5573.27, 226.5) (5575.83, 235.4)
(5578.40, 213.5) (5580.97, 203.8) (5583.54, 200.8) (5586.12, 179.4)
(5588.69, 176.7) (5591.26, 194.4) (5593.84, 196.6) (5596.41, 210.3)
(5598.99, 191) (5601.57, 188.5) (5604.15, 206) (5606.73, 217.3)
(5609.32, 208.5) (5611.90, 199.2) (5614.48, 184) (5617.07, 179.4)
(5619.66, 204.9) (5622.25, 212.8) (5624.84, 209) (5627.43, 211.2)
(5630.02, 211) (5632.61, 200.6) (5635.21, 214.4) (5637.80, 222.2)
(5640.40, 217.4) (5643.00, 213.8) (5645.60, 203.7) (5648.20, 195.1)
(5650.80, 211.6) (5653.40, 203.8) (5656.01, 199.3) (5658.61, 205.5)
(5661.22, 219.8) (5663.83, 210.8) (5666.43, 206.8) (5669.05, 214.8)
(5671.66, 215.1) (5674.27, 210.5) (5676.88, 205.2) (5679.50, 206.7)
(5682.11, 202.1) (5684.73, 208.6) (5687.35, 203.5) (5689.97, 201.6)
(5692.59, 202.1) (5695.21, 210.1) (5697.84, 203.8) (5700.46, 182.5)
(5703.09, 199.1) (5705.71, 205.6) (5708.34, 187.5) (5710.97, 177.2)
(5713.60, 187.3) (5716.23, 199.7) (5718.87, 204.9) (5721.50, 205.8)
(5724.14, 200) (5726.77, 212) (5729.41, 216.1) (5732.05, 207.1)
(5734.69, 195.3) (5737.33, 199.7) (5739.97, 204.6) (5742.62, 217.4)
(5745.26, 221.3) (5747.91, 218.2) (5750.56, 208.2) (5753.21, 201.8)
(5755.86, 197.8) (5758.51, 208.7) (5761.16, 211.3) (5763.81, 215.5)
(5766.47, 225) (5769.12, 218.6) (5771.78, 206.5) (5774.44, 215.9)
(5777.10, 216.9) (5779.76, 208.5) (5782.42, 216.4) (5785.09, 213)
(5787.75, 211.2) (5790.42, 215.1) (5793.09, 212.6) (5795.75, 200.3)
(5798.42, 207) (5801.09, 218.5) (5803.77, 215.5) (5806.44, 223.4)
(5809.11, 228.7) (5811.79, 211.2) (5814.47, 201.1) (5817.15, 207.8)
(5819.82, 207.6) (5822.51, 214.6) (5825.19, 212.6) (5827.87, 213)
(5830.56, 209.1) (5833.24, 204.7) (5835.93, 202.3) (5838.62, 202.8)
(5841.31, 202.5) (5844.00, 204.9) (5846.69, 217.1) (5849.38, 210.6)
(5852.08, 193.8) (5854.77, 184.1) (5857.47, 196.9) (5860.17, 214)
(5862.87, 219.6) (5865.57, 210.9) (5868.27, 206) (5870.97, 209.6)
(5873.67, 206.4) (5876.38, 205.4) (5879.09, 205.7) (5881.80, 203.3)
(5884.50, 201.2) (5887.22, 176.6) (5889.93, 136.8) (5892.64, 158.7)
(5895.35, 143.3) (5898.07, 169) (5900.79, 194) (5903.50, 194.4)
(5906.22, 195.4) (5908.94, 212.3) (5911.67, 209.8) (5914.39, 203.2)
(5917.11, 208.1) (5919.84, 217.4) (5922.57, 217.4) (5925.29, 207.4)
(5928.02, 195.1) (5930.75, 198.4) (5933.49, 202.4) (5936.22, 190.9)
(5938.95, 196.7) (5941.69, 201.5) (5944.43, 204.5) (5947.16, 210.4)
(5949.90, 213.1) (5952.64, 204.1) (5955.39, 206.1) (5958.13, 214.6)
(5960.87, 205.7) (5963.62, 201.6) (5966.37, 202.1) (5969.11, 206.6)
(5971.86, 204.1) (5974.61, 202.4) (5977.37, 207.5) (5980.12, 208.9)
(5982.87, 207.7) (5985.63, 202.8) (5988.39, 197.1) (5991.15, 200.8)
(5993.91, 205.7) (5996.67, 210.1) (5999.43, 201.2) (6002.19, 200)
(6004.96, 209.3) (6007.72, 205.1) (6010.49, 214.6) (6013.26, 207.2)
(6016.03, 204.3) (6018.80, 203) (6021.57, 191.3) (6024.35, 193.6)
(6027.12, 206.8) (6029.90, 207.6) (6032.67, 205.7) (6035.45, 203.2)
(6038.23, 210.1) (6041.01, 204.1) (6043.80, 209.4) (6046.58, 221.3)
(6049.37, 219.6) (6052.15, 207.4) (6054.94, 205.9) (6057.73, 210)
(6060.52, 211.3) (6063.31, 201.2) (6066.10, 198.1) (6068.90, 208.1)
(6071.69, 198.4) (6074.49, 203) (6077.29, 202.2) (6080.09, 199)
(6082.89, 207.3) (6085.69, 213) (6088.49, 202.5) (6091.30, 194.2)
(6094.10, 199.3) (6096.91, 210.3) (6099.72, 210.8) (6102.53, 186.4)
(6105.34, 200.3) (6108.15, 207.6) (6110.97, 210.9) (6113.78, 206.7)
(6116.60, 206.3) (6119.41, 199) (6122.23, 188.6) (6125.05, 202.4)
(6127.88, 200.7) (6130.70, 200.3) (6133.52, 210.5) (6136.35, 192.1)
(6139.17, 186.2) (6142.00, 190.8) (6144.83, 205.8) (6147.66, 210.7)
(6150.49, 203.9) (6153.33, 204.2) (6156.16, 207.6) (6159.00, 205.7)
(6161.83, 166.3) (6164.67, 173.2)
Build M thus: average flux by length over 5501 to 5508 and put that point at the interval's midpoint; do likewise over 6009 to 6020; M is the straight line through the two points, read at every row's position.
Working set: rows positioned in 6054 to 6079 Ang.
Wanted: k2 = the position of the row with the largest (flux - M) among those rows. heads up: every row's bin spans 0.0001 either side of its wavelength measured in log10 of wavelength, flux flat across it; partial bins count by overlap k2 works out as 6060.52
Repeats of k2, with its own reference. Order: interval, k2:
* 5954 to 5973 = 5958.13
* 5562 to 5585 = 5575.83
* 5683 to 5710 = 5695.21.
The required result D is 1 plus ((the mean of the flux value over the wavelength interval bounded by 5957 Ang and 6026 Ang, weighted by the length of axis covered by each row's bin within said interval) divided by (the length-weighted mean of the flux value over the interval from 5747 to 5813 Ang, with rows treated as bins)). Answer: 1.959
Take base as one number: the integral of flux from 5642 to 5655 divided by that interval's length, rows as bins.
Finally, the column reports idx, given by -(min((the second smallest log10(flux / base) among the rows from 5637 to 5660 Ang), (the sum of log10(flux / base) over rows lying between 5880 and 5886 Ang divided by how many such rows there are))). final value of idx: 0.013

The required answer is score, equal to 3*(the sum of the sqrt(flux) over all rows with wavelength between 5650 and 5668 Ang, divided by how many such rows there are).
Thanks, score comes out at 43.3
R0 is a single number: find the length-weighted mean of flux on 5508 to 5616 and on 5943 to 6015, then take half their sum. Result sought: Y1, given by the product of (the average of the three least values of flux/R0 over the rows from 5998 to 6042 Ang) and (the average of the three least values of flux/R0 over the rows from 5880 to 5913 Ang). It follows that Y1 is 0.69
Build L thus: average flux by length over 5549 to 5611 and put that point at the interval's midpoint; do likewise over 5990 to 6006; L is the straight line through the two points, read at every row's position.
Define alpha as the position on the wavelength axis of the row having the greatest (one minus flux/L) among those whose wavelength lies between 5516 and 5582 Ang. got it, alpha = 5529.81 Ang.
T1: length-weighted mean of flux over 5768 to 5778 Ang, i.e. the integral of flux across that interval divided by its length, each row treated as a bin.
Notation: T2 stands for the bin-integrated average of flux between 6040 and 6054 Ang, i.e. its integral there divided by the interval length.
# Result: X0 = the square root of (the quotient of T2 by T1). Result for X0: 1.00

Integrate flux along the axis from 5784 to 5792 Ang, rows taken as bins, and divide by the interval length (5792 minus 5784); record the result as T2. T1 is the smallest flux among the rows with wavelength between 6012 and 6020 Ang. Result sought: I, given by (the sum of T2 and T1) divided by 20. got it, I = 20.8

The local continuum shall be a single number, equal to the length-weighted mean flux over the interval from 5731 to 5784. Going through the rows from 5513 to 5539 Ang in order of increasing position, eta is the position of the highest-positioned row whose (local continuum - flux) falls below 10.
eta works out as 5524.72 Ang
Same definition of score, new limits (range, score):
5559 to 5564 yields 42.9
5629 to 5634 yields 43.0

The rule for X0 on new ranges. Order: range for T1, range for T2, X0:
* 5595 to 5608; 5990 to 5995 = 1.00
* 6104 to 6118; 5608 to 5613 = 0.99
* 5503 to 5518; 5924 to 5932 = 0.99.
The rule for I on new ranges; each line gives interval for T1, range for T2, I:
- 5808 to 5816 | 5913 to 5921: 20.5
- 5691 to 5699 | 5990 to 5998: 20.4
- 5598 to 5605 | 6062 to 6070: 19.5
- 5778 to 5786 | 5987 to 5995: 20.5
